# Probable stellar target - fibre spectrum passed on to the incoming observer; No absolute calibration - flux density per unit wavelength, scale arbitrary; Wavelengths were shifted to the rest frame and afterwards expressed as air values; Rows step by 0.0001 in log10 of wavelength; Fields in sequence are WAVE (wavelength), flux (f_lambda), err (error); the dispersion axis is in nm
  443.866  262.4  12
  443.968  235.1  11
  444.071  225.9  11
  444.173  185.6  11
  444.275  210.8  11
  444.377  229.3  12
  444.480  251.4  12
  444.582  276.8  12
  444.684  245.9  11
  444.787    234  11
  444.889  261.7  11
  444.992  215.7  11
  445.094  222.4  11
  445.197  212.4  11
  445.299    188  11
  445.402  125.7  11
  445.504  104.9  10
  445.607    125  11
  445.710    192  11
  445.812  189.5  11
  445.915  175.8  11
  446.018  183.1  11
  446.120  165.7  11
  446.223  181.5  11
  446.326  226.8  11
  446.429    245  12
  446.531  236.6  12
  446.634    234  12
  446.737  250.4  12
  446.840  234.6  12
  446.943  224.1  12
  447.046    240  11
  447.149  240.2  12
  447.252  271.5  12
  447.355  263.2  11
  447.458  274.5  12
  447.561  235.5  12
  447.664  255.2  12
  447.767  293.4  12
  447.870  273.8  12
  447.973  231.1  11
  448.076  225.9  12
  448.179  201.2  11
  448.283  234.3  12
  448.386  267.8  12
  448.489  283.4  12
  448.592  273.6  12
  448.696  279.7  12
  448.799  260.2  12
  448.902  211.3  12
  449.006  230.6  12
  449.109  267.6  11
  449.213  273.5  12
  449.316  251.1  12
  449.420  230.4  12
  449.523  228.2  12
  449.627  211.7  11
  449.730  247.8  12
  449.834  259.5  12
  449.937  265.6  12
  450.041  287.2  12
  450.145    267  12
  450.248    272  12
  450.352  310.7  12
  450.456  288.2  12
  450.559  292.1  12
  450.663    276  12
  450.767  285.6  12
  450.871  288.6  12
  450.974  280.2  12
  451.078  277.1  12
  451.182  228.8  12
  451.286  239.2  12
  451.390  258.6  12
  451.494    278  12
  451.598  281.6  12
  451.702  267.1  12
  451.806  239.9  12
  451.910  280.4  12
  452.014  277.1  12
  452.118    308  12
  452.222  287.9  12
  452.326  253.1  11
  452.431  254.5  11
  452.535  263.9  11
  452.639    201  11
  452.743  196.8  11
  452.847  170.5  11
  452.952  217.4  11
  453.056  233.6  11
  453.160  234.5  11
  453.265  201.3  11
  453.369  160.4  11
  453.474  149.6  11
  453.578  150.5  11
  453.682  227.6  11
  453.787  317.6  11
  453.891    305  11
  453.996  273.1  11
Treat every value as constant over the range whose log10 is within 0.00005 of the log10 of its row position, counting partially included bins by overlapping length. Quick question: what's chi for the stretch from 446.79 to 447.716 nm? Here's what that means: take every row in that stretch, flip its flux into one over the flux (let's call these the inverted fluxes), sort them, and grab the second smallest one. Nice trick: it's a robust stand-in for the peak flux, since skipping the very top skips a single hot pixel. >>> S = 0.0037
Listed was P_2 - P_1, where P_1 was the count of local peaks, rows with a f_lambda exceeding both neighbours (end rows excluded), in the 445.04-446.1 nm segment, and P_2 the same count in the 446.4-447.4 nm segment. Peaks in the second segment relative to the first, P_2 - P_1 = 1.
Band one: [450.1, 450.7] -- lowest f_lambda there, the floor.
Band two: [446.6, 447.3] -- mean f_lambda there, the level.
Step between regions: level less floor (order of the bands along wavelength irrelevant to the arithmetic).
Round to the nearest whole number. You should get -25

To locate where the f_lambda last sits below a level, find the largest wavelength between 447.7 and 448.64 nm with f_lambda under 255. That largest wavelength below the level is 448.283 nm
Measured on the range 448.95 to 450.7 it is 449.730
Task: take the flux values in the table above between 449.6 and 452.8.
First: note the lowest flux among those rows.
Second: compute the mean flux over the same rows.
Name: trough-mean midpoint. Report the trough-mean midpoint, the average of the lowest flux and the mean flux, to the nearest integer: 231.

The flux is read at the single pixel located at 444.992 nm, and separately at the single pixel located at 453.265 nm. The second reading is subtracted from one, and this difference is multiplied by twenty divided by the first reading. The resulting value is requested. -19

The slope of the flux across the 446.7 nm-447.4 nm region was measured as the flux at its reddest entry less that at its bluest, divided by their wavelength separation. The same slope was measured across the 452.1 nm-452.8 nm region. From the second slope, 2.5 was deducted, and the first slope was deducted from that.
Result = -201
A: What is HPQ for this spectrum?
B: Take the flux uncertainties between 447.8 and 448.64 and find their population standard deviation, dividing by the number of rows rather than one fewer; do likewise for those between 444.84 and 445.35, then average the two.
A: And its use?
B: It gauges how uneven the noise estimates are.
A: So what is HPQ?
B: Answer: 0.22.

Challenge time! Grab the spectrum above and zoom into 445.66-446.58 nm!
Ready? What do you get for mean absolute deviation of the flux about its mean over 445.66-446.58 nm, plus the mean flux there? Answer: 224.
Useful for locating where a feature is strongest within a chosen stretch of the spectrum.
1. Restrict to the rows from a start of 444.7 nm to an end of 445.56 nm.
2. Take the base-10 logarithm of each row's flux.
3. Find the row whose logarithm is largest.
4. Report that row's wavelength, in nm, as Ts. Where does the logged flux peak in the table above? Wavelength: 444.889 nm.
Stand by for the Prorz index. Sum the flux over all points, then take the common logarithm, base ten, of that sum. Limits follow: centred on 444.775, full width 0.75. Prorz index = 3.23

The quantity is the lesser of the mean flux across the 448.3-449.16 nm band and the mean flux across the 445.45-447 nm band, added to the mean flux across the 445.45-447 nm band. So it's 396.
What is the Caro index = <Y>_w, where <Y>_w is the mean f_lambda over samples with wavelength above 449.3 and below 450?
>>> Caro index 242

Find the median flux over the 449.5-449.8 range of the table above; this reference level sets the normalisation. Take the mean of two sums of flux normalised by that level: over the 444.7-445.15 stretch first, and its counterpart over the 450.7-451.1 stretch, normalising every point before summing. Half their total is 4.53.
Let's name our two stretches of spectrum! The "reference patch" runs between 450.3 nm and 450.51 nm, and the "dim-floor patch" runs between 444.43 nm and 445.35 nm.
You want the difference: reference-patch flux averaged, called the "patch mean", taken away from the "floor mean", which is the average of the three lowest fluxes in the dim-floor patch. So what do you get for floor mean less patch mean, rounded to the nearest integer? -94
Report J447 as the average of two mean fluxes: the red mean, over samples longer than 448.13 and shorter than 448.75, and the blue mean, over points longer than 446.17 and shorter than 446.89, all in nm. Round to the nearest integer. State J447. 243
